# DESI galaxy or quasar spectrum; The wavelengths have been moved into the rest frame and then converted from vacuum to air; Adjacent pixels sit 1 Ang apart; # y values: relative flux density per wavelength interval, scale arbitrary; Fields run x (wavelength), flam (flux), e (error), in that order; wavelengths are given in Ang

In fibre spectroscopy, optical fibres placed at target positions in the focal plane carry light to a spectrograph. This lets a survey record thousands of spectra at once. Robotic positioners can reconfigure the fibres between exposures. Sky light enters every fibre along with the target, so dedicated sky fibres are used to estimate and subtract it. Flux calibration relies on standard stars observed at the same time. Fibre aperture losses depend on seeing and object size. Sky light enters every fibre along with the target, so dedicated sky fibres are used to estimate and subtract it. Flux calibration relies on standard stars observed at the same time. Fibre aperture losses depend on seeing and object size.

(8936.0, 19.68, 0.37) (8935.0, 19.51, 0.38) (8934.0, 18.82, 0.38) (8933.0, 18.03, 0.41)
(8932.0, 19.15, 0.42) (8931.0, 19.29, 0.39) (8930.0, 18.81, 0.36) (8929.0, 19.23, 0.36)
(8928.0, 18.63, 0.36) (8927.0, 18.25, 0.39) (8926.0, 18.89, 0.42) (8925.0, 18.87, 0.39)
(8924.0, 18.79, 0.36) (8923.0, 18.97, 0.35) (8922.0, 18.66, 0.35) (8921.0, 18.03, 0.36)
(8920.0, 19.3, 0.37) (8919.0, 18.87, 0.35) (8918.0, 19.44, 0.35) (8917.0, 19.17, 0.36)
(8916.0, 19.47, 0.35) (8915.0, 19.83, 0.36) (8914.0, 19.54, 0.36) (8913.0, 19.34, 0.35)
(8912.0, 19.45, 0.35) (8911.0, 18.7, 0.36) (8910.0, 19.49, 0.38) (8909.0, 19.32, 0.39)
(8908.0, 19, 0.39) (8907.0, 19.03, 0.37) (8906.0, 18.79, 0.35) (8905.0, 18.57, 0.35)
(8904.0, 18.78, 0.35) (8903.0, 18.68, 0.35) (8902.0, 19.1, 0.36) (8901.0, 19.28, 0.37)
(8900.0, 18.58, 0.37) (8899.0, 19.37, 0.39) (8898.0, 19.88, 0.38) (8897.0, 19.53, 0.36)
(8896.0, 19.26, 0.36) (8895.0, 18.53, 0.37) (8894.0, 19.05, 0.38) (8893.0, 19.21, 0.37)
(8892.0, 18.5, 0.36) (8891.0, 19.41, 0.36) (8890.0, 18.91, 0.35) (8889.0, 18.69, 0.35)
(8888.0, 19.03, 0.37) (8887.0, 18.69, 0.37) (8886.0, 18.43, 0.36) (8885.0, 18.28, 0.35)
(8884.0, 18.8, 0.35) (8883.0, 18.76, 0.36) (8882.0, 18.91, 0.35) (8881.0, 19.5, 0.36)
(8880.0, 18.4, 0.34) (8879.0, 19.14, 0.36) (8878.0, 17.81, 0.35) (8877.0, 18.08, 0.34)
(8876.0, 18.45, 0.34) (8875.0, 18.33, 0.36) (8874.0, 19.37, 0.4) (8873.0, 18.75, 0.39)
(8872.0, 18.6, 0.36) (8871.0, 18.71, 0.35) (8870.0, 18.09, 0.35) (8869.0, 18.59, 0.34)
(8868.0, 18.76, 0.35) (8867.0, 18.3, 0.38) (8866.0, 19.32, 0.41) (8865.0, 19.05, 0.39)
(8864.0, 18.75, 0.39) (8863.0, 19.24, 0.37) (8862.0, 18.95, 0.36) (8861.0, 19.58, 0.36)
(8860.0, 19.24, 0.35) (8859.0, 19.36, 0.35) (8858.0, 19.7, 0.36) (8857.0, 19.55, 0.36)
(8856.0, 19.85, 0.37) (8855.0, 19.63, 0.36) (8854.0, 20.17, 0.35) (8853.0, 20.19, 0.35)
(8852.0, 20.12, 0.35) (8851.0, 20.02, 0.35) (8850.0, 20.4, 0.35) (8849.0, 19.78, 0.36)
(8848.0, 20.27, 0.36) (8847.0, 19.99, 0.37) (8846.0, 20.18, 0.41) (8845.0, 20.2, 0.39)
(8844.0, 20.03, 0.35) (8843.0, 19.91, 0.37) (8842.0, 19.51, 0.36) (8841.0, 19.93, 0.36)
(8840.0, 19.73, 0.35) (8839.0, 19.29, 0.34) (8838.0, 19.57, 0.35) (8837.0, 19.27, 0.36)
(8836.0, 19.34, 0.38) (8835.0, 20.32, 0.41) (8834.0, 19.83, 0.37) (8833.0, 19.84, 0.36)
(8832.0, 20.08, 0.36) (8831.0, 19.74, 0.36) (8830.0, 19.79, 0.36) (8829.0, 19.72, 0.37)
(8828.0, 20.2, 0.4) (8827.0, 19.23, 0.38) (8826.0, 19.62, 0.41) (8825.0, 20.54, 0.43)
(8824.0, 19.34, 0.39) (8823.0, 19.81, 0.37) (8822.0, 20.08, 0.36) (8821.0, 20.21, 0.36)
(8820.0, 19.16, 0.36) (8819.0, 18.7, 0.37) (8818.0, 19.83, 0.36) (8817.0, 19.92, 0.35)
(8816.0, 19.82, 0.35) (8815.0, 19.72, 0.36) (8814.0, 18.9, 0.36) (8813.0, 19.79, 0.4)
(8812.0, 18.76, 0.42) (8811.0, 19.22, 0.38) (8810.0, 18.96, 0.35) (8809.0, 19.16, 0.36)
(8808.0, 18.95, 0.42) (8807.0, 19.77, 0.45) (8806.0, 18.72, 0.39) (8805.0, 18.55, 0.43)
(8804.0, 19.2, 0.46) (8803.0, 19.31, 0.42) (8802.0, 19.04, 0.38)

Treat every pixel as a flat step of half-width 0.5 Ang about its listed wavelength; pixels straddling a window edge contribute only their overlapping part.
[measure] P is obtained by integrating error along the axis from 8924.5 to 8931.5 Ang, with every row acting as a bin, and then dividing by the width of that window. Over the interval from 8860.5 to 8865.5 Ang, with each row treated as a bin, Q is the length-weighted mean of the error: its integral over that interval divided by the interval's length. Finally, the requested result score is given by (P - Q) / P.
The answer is 0.02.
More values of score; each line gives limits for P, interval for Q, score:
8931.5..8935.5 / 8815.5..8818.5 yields 0.11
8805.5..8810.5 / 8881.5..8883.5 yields 0.10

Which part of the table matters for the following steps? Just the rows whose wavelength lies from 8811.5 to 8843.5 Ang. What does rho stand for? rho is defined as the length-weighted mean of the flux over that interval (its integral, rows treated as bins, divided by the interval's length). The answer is 19.7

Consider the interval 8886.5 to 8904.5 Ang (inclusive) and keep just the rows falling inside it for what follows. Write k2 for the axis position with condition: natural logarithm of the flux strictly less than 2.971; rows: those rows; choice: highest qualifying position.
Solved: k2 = 8904.0 Ang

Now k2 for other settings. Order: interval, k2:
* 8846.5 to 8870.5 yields 8870.0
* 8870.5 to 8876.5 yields 8876.0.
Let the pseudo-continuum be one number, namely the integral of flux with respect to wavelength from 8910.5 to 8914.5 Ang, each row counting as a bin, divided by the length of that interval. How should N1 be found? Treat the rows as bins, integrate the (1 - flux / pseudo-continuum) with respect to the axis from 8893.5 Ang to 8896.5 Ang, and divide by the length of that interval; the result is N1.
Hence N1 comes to 0.016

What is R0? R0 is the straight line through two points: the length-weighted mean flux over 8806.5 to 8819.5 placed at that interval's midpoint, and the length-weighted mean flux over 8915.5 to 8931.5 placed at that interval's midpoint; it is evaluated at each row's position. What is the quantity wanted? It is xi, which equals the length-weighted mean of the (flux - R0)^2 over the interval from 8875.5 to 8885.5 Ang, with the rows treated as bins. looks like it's 0.46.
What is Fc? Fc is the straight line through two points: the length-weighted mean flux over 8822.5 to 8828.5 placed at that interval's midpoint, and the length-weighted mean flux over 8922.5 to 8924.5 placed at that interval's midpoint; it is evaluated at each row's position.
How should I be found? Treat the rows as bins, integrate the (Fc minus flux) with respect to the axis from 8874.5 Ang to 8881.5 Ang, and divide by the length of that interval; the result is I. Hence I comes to 0.77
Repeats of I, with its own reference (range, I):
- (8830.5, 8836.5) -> -0.14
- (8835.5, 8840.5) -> 0.23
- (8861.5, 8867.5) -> 0.49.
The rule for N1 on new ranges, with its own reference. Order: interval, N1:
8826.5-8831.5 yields -0.025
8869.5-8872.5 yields 0.041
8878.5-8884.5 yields 0.018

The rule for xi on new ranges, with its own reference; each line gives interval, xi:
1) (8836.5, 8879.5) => 0.44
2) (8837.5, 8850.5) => 0.57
